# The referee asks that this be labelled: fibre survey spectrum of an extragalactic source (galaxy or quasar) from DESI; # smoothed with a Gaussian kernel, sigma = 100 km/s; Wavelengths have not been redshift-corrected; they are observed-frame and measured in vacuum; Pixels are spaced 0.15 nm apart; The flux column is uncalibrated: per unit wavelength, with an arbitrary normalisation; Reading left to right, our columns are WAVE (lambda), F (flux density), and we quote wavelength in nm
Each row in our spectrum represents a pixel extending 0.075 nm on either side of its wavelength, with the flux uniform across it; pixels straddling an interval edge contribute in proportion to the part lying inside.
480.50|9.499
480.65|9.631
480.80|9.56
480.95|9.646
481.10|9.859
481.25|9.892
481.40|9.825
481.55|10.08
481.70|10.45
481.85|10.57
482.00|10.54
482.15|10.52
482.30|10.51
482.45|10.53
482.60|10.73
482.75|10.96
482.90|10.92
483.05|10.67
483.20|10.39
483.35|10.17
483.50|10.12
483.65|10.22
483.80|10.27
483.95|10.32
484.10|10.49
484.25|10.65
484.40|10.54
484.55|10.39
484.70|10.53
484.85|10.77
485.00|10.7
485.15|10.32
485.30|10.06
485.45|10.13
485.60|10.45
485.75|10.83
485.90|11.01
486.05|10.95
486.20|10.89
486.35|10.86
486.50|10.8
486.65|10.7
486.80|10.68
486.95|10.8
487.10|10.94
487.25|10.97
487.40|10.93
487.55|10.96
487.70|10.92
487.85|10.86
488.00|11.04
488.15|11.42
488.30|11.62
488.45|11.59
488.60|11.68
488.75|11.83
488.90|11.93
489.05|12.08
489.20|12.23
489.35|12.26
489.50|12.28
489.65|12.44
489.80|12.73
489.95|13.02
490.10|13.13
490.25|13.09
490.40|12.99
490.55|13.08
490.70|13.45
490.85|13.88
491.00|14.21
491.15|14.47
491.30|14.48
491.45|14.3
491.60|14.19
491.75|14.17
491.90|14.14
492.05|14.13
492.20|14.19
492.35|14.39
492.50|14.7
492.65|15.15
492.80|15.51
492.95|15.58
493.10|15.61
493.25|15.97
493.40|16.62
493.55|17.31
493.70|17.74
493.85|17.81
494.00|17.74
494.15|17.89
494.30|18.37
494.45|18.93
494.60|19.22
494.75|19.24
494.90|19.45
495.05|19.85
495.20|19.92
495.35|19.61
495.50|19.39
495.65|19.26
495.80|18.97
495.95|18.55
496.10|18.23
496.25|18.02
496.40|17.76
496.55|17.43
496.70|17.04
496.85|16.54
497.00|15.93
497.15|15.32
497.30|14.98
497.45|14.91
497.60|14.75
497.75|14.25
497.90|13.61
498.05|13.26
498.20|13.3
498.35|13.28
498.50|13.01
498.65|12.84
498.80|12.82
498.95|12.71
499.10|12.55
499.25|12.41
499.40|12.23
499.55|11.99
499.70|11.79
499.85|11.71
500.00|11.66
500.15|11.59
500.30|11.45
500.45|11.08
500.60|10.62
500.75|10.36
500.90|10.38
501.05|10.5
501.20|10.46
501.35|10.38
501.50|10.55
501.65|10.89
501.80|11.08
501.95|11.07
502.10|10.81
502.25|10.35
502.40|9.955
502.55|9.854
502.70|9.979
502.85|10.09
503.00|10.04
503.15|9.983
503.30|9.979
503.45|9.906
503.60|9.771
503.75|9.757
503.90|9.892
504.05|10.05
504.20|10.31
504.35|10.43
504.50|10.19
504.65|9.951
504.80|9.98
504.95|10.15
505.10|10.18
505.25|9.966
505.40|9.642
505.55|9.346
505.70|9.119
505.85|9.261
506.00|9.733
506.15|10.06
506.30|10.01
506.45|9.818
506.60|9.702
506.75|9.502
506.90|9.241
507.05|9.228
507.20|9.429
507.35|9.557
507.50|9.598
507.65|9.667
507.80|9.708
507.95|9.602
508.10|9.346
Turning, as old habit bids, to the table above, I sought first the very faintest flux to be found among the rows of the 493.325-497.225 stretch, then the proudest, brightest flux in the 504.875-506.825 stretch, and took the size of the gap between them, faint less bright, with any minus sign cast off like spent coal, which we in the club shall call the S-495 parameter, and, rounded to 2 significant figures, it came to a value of 5.1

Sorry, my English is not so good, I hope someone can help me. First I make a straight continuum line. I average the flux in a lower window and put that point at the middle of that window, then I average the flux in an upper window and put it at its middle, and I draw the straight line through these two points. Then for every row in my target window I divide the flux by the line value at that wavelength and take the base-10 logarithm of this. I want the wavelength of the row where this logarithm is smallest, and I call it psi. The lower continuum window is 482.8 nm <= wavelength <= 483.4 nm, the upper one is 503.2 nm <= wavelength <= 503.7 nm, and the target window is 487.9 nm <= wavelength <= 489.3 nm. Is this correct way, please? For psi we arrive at 488.00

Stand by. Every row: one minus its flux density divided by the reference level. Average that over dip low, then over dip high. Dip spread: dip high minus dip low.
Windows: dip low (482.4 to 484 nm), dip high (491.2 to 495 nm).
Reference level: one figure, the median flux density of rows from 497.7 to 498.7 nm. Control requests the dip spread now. -0.44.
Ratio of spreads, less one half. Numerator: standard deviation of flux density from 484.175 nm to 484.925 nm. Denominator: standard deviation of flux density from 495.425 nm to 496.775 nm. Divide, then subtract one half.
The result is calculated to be -0.33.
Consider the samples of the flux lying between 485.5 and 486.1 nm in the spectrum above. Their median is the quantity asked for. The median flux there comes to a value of 10.9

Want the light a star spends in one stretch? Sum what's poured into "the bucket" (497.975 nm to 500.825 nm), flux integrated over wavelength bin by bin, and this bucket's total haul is 34.6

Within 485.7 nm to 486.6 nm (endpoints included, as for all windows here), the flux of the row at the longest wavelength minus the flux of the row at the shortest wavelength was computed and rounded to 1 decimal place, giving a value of 0.0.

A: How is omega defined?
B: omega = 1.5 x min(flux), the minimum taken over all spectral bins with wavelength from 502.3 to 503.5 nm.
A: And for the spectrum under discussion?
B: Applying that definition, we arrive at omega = 14.8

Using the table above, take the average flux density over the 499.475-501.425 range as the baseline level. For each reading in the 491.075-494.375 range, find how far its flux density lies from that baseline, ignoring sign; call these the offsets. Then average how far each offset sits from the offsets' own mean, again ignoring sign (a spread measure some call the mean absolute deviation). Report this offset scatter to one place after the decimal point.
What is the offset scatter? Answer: 1.3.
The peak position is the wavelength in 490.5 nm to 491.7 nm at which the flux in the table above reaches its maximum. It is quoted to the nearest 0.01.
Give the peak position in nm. 491.30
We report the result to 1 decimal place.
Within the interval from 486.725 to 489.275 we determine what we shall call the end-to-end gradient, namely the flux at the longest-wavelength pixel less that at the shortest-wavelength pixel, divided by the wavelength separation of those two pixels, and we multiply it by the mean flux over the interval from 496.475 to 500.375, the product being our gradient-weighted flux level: 8.8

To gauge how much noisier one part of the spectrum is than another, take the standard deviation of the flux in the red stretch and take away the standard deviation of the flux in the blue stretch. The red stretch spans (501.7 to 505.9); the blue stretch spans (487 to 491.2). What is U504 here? -0.6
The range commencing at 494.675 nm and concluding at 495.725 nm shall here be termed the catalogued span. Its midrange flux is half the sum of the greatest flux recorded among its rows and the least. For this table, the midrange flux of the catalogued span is 20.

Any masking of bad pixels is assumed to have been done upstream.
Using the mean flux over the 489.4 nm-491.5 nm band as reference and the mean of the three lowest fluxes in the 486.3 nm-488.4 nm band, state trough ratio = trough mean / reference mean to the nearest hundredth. 0.80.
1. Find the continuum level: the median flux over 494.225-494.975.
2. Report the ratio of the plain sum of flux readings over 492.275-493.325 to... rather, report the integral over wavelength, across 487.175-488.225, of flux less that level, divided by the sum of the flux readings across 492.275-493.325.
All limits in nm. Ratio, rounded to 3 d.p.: -0.081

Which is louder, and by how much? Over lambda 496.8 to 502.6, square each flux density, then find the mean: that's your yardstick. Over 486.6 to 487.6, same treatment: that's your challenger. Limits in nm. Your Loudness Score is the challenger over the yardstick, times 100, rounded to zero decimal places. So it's 77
